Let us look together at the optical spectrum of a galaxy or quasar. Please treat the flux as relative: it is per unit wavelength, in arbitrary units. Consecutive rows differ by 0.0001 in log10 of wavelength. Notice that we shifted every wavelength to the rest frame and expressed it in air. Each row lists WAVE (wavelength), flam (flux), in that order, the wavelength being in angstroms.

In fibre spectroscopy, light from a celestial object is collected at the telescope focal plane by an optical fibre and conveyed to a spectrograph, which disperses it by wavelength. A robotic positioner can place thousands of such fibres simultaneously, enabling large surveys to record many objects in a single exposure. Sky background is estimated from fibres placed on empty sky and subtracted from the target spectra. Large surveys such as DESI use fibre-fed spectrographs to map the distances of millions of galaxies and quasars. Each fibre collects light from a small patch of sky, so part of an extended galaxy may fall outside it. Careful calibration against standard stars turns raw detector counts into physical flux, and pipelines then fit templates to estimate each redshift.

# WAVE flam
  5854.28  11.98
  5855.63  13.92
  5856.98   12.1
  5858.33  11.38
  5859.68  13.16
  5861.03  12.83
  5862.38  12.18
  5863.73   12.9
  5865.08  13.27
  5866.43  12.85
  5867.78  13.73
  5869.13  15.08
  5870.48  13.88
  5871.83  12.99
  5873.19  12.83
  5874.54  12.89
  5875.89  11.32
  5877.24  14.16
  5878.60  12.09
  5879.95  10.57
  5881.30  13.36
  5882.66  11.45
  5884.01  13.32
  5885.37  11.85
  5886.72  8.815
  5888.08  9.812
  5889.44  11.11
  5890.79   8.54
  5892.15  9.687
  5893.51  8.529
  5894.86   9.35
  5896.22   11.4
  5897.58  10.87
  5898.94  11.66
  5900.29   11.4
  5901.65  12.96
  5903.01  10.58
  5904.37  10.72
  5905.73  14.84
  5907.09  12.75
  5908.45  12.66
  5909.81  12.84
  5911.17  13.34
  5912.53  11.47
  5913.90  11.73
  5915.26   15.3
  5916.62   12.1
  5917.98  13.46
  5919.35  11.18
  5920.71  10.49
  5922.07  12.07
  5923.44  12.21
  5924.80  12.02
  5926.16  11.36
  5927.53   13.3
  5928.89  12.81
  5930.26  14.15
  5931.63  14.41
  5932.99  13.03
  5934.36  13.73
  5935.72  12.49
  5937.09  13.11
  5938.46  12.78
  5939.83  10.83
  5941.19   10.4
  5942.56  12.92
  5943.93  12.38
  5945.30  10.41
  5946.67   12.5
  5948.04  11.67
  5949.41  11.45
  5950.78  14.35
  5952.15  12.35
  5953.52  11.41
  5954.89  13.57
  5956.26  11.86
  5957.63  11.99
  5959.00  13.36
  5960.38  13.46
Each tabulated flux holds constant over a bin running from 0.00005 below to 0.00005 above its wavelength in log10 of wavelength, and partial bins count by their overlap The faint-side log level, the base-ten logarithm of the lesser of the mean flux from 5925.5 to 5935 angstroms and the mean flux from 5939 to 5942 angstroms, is 1.03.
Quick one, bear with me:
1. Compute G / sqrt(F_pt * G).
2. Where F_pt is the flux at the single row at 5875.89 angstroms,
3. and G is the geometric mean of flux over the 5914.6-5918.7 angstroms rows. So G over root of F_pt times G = 1.09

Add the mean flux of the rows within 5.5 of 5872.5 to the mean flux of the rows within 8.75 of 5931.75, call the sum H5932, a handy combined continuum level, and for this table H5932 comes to 26.1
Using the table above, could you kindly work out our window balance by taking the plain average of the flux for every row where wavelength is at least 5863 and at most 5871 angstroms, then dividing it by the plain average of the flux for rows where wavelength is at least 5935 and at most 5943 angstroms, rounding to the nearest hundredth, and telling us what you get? 1.13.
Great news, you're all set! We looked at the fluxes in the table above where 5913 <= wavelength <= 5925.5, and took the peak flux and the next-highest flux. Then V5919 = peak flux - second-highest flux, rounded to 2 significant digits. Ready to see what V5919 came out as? 1.8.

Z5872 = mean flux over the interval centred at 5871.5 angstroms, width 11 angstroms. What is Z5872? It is 13.2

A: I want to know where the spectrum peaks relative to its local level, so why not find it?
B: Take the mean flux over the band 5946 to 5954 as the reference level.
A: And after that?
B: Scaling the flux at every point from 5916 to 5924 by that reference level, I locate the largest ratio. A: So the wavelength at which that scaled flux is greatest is 5917.98 angstroms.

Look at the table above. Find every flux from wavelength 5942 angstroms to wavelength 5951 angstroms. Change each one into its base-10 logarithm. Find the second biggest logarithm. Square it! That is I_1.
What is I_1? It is 1.23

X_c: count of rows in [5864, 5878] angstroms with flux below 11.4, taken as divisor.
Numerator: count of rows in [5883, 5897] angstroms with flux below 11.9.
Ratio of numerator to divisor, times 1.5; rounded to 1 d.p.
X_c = 13.5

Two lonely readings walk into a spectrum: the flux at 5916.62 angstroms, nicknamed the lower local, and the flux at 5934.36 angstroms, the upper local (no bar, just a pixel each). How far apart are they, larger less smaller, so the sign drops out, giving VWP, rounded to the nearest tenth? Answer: 1.6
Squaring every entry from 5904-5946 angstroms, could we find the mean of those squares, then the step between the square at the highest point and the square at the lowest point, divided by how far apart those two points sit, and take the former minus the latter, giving 158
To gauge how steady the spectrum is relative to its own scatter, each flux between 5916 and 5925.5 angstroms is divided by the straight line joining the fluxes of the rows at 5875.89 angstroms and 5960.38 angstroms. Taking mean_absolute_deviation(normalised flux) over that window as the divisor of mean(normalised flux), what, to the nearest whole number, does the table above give 19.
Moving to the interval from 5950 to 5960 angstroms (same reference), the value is 14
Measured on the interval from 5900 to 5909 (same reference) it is 11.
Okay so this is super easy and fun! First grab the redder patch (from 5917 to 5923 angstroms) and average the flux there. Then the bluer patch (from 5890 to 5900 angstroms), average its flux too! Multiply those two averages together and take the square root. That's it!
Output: 10.9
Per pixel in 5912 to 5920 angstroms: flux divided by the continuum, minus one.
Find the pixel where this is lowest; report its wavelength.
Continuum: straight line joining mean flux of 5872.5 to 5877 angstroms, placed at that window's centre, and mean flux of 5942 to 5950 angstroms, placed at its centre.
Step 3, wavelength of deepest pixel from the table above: 5919.35 angstroms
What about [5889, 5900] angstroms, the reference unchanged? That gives 5890.79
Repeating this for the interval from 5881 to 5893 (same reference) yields 5890.79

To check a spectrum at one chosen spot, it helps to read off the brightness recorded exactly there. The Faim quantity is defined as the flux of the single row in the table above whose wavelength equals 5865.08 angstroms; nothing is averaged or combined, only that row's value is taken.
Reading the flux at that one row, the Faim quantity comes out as 13.27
